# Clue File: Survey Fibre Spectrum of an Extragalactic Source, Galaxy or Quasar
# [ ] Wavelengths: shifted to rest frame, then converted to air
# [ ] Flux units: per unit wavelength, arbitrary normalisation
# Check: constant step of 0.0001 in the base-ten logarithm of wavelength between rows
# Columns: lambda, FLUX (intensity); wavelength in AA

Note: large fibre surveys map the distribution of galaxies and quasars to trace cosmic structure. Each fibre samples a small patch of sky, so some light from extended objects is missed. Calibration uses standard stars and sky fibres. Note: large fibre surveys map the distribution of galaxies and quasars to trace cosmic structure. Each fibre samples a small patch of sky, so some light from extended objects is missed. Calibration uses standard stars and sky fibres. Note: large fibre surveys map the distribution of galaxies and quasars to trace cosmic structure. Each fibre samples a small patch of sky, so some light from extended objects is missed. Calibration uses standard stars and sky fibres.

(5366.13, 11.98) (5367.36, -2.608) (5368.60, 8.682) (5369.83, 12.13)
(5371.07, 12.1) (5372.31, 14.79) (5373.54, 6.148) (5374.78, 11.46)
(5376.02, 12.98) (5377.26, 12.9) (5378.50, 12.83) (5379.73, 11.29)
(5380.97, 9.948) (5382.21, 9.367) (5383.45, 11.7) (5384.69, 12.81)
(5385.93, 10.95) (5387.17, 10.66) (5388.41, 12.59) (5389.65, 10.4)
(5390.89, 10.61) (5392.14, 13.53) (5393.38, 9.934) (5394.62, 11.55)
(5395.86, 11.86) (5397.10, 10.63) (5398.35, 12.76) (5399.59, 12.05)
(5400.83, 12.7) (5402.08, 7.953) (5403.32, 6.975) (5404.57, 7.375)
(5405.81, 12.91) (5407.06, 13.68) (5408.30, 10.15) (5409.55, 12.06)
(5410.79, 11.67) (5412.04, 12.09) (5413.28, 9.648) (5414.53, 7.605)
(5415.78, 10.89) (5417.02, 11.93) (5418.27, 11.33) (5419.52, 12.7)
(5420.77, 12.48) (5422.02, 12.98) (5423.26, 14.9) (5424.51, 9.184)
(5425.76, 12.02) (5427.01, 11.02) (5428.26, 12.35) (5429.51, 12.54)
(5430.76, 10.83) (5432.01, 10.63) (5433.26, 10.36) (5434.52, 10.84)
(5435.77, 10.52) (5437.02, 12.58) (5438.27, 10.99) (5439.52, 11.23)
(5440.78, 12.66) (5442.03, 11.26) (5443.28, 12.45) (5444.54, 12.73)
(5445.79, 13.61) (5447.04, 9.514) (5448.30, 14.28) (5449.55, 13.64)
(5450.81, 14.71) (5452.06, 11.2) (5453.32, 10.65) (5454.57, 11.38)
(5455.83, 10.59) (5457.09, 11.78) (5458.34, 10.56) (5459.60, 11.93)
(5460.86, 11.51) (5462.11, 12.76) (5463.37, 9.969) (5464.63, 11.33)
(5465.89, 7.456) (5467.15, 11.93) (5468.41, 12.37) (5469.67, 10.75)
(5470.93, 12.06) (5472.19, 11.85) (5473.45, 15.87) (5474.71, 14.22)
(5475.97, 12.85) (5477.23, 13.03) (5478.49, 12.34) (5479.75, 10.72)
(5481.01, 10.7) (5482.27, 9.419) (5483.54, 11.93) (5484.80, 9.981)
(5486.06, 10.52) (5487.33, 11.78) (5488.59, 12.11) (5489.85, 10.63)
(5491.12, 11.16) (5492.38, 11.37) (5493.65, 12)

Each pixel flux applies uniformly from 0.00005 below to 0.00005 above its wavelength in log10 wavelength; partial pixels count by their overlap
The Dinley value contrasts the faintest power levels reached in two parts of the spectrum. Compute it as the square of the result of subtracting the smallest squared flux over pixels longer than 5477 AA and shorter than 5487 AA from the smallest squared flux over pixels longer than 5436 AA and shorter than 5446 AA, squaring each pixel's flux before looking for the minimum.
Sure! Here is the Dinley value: 1028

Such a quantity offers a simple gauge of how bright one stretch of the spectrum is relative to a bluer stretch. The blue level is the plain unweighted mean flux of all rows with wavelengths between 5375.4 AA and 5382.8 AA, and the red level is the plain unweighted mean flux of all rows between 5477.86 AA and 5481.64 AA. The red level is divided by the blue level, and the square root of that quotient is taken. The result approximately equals 0.99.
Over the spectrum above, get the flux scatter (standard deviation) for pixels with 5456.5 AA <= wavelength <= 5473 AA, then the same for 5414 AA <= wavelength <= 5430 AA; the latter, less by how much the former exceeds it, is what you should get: 2.2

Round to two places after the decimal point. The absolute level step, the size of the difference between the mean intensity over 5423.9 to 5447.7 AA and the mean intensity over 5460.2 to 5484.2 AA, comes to 0.30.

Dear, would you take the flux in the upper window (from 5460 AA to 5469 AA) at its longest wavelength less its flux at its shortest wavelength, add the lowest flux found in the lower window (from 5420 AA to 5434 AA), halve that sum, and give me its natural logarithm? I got 1.6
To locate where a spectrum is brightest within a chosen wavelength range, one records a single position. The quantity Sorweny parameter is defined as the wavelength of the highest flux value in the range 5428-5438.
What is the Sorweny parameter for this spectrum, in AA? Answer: 5437.02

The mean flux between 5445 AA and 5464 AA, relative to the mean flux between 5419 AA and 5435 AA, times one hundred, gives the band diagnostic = 101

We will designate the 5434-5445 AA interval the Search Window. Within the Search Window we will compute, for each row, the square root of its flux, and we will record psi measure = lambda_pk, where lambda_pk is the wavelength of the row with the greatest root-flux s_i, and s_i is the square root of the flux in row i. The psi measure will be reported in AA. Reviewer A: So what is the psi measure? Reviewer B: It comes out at 5444.54 AA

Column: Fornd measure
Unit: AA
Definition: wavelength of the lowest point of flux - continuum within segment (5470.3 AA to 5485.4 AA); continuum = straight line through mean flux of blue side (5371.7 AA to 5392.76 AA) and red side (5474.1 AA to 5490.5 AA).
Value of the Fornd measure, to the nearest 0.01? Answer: 5482.27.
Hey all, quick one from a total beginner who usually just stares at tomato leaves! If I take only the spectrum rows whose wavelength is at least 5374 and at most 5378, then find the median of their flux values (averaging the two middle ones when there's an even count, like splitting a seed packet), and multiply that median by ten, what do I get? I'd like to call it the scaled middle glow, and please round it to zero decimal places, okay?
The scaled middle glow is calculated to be 129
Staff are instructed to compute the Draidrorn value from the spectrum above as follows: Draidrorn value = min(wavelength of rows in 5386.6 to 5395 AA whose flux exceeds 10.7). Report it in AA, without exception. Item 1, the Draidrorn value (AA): 5388.41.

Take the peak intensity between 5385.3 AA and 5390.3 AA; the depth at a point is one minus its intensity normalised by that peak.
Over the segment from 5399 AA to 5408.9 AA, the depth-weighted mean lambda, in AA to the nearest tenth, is 5403.7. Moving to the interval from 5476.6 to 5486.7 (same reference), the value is 5483.1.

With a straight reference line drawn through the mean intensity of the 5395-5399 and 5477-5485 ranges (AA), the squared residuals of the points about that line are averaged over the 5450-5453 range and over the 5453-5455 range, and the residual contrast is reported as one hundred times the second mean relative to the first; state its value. 4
